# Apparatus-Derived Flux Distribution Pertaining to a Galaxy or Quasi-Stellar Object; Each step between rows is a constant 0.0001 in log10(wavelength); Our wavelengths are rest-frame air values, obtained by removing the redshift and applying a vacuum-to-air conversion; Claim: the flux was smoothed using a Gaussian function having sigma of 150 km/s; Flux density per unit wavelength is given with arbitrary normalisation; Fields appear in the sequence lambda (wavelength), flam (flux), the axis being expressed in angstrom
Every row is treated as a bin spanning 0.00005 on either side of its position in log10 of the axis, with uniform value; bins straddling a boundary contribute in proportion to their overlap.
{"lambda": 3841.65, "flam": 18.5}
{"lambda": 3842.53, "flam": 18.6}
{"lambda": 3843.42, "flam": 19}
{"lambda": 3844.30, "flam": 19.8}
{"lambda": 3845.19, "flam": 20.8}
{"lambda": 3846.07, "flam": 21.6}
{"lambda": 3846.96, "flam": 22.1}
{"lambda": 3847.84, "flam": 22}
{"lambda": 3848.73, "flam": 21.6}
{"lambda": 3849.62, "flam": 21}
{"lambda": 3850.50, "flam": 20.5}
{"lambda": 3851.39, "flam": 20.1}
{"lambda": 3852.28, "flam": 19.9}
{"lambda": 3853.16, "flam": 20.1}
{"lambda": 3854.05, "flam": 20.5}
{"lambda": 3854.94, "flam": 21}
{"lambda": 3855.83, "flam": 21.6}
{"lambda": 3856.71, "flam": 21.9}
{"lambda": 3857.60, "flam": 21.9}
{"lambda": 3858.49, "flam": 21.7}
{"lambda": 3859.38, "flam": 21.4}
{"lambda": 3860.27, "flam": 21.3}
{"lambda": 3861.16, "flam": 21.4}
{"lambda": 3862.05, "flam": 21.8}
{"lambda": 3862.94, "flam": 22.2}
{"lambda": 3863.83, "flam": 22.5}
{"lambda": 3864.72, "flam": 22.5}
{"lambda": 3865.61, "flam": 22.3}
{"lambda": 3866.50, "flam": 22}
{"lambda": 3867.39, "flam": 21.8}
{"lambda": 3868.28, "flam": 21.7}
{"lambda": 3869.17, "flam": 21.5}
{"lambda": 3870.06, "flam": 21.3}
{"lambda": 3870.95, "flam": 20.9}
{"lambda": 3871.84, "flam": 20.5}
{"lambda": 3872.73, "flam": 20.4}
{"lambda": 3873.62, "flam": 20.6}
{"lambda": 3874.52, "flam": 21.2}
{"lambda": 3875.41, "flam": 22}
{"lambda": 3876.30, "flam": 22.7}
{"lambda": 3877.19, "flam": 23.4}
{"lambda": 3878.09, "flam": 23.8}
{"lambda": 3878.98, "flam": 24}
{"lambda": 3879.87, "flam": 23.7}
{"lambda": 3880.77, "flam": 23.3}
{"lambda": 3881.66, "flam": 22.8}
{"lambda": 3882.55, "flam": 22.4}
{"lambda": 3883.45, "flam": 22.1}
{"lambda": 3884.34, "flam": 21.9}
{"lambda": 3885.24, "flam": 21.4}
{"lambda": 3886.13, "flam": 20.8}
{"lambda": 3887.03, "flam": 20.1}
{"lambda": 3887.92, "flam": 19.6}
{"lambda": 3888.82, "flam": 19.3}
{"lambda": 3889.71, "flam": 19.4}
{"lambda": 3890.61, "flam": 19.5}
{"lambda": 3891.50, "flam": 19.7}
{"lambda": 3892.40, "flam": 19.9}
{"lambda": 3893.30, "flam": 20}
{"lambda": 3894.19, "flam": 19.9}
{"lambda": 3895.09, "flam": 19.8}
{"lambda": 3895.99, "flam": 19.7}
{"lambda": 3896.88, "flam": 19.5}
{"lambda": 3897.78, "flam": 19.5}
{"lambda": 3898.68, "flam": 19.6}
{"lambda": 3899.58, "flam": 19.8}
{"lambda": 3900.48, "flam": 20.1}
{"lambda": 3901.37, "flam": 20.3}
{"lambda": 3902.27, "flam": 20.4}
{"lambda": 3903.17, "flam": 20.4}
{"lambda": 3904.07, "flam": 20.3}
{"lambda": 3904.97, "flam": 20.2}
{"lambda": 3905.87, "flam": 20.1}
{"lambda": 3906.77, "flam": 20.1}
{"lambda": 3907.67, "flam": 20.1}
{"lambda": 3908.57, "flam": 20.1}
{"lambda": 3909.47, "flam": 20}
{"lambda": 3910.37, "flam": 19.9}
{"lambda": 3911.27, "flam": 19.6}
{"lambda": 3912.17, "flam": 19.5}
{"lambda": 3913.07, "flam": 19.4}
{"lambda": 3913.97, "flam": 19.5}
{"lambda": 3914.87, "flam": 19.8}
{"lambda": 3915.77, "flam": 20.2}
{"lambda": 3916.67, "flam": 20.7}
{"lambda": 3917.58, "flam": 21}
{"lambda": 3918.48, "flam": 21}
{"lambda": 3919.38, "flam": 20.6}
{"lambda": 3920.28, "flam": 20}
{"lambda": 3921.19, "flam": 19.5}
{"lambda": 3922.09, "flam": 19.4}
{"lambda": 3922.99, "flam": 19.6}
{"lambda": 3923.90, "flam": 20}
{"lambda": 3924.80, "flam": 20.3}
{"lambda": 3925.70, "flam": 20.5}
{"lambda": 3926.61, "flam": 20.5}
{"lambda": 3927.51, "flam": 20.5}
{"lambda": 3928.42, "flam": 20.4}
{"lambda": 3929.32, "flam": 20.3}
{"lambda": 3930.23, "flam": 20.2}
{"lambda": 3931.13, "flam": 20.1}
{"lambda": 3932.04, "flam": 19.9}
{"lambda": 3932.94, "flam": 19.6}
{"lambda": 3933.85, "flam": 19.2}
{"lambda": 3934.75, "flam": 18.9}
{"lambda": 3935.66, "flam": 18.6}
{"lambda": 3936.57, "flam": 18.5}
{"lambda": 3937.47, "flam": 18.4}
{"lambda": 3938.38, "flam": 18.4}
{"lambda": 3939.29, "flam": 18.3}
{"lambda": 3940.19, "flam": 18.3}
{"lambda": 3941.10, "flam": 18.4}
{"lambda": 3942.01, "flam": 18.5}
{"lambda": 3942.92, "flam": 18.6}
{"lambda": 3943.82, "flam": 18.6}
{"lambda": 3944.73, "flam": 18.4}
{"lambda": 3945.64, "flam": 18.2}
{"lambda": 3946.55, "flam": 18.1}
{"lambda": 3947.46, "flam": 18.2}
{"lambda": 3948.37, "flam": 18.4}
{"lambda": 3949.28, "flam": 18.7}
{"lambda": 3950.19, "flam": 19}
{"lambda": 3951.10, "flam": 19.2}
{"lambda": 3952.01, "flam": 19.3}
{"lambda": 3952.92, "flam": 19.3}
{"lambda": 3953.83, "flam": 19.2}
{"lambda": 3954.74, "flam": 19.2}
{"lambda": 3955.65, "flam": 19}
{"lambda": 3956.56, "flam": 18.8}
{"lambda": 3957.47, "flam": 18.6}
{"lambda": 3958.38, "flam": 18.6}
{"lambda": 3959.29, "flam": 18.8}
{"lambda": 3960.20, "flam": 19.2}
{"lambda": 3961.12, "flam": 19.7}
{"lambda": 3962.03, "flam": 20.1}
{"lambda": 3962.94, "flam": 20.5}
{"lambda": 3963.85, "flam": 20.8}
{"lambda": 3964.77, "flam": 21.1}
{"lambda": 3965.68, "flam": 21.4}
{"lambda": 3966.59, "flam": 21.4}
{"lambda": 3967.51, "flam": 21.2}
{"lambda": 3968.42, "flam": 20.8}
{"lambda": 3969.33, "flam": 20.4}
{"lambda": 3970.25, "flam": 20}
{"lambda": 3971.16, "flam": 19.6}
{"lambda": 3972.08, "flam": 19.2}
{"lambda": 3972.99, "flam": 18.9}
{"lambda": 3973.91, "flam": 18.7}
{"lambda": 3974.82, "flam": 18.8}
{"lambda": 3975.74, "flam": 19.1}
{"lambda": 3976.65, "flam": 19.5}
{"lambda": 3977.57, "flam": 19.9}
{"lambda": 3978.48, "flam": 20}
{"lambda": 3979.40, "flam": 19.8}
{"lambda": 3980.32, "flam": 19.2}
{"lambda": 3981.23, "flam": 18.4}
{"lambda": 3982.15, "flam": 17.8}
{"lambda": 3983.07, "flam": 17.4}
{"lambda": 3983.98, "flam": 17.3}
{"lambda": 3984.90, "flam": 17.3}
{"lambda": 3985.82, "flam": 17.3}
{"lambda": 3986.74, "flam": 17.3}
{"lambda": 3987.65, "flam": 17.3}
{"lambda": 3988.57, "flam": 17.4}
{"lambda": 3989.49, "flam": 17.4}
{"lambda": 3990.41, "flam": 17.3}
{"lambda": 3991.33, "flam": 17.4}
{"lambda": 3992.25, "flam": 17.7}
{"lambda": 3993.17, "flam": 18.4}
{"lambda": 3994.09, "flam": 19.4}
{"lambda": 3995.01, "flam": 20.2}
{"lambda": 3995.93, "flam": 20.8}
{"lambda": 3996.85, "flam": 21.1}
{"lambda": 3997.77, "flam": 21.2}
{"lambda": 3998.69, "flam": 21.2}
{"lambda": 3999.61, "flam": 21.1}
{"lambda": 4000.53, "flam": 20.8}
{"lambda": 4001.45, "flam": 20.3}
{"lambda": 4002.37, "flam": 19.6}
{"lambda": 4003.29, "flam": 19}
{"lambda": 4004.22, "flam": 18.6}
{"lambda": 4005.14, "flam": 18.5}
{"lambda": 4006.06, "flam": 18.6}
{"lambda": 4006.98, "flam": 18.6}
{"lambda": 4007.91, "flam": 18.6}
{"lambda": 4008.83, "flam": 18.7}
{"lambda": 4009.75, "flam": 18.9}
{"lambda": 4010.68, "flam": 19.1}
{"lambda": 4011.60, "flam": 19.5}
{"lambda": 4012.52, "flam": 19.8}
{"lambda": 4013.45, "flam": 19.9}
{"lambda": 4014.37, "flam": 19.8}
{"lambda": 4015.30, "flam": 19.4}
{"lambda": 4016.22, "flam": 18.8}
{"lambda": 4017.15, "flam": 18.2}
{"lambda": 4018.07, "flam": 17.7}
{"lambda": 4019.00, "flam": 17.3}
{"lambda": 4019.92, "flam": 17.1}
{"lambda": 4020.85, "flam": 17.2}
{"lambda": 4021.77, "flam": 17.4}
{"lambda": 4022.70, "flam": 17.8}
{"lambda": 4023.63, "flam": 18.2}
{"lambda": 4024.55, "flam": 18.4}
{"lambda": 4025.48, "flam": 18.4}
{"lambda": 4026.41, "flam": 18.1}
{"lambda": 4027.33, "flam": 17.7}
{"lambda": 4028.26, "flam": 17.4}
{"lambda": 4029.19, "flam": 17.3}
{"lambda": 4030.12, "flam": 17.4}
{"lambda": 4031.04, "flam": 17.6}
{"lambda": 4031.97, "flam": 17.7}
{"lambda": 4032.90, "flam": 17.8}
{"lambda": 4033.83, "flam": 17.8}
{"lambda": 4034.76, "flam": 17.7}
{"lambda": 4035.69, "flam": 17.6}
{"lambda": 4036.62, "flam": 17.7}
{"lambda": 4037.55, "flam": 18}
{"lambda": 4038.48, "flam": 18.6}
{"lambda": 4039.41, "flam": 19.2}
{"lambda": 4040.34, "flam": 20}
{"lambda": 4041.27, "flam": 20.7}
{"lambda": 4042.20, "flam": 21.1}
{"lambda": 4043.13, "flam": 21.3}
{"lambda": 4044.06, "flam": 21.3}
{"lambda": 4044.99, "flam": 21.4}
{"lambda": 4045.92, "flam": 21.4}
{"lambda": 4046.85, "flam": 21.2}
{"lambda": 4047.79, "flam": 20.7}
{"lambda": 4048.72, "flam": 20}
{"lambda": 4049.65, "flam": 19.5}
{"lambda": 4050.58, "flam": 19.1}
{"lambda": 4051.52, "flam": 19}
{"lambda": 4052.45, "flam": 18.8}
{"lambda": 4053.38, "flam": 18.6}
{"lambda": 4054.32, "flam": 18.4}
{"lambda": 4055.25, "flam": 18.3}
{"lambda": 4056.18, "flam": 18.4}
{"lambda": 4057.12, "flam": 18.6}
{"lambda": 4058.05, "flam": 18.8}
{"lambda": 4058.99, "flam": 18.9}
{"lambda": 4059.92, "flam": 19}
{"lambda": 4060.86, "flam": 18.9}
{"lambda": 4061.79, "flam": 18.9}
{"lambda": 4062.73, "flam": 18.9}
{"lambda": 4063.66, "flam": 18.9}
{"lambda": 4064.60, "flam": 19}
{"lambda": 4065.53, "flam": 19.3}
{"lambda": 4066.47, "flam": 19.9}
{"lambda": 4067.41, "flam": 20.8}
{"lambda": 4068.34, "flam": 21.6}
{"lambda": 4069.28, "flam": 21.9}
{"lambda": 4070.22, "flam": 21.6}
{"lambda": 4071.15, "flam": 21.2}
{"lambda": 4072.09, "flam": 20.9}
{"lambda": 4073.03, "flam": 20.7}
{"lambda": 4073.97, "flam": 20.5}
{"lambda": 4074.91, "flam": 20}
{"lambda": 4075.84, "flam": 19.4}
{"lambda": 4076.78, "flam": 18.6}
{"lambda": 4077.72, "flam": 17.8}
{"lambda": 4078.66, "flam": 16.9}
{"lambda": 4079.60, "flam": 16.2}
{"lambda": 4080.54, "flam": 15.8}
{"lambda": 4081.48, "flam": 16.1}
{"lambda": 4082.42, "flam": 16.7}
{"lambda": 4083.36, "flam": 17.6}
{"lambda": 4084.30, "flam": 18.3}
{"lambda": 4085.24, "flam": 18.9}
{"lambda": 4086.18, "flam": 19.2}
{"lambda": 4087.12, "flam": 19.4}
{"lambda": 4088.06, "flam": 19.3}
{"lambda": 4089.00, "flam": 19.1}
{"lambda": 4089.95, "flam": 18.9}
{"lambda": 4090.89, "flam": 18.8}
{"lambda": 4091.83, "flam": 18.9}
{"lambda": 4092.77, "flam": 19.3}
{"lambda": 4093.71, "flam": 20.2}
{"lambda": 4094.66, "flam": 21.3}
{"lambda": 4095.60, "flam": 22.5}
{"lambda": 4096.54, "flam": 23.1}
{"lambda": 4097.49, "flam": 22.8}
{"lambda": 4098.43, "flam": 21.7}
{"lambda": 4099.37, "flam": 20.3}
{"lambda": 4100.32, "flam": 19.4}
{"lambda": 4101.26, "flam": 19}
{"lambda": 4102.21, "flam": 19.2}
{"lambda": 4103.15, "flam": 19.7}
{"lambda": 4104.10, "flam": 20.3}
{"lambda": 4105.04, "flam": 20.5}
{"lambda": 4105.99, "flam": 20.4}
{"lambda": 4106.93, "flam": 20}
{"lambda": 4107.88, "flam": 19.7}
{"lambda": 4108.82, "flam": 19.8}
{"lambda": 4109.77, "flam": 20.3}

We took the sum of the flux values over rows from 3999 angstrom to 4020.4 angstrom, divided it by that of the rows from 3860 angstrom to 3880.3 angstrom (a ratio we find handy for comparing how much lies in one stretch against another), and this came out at 0.866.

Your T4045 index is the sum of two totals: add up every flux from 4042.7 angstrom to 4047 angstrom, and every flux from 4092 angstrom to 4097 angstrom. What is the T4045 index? 213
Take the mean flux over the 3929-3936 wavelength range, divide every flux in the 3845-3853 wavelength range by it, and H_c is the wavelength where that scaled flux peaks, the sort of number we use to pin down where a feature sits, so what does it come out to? 3846.96 angstrom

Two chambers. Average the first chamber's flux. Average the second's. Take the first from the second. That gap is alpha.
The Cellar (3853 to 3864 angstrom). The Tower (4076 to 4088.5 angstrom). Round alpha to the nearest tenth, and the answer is -3.7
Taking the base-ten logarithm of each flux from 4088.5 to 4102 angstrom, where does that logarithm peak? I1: 4096.54 angstrom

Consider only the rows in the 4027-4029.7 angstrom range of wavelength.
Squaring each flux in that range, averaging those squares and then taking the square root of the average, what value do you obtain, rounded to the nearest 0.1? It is 17.5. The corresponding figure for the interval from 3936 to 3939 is 18.4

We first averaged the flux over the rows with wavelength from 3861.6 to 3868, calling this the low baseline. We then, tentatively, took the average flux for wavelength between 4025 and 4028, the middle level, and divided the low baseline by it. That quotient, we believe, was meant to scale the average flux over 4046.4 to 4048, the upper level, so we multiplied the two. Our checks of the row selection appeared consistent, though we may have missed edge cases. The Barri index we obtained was 26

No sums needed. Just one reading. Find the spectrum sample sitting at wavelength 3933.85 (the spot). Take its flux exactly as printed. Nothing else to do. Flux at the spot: 19.2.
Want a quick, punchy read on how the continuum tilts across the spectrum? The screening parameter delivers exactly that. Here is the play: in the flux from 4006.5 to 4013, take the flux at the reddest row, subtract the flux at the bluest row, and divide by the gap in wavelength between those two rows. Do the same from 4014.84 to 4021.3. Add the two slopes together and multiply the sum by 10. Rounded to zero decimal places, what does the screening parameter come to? -2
